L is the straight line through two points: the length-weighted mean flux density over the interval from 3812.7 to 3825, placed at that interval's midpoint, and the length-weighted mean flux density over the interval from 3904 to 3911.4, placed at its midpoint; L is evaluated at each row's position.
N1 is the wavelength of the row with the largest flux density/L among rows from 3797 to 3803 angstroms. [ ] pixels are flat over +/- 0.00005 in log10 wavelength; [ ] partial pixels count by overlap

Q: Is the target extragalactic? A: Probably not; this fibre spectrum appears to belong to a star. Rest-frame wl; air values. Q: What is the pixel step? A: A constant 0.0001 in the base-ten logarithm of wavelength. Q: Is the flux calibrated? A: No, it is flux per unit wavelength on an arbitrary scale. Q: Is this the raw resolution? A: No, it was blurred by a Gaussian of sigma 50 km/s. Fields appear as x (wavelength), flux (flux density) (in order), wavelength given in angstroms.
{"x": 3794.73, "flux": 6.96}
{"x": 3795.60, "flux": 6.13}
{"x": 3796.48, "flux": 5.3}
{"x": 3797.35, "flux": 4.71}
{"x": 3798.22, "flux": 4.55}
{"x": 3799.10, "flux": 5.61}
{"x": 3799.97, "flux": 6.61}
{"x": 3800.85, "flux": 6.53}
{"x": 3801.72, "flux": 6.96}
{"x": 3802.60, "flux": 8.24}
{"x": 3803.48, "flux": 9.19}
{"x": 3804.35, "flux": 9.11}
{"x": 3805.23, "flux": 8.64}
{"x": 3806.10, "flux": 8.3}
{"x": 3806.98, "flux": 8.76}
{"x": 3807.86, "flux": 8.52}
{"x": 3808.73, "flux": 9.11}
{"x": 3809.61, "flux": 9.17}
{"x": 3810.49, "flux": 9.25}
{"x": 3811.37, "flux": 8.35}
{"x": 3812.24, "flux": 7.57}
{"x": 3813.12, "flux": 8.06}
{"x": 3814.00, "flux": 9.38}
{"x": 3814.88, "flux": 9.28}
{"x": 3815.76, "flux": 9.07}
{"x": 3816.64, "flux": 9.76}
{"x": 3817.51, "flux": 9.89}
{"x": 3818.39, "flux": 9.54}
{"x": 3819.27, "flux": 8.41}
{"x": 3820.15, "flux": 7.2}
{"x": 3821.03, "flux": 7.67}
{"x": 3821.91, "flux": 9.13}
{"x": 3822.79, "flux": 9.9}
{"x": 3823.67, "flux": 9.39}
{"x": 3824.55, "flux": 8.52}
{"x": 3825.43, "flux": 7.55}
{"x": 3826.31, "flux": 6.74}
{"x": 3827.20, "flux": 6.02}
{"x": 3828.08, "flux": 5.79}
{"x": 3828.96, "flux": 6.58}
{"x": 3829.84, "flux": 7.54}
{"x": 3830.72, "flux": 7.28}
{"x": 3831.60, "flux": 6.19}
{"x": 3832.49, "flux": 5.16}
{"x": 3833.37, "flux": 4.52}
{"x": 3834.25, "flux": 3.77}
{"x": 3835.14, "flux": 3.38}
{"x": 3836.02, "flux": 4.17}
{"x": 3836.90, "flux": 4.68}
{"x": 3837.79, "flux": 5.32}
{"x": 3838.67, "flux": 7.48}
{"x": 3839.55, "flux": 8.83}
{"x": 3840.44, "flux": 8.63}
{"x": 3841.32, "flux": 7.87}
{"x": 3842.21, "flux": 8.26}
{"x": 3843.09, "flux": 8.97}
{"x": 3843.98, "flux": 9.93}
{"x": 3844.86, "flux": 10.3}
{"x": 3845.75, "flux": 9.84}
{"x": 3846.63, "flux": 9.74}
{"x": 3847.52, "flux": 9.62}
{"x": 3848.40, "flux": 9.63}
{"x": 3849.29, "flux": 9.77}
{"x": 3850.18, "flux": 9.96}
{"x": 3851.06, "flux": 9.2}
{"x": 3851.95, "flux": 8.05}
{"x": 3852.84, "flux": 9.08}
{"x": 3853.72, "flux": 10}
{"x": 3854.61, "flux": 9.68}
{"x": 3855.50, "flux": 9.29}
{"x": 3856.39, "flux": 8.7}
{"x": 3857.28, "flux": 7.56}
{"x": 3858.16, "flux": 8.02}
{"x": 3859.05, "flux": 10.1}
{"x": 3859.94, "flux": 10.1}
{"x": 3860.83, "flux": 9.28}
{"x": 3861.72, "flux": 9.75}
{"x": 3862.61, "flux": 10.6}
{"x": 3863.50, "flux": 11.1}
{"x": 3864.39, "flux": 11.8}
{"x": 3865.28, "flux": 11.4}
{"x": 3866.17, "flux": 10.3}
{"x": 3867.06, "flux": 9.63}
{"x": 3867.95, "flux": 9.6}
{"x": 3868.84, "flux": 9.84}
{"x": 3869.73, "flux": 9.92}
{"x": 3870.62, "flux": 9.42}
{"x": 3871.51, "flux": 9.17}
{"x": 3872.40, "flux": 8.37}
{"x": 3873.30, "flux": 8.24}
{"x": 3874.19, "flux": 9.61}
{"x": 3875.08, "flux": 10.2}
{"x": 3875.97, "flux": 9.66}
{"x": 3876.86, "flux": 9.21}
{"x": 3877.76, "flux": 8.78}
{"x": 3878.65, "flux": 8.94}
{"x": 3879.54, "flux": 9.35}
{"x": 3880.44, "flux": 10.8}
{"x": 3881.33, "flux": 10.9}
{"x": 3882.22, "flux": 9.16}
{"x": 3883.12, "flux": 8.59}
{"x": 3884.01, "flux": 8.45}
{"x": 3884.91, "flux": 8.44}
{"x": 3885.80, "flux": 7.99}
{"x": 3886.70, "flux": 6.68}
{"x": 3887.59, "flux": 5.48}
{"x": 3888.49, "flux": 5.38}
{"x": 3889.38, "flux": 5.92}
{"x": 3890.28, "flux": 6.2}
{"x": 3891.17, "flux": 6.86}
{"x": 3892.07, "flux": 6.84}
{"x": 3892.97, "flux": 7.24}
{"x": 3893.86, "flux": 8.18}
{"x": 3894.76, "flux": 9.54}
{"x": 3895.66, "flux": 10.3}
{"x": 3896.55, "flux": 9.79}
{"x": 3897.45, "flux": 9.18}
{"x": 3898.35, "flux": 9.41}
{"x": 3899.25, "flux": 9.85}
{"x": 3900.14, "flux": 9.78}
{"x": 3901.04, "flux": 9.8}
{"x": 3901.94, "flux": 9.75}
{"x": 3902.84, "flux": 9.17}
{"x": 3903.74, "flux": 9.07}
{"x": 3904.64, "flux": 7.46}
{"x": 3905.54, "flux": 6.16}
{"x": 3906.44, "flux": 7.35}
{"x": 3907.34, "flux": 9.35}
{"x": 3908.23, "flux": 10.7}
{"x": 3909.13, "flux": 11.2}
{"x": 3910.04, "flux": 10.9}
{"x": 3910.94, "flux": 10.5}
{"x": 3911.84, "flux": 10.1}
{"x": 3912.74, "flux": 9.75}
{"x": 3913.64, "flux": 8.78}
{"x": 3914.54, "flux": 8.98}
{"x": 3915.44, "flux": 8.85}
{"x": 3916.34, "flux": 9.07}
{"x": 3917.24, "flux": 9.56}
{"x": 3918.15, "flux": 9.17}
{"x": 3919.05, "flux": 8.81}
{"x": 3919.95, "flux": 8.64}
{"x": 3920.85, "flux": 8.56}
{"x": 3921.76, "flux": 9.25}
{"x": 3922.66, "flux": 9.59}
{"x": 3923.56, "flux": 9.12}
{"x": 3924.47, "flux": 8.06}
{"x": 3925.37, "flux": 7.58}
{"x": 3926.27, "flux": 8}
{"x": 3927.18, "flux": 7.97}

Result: 3802.60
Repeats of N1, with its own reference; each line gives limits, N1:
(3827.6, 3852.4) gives 3844.86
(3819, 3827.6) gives 3822.79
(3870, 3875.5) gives 3875.08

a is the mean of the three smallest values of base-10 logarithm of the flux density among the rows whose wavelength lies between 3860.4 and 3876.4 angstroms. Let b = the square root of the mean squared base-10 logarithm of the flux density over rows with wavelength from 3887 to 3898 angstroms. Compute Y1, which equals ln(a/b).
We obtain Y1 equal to 0.07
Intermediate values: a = 0.93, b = 0.87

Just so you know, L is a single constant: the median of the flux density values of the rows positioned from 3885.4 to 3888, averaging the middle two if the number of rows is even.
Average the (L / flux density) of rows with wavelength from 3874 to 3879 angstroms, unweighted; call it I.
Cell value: 0.71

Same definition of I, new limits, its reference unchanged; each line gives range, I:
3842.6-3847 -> 0.69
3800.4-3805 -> 0.85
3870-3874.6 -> 0.75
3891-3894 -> 0.92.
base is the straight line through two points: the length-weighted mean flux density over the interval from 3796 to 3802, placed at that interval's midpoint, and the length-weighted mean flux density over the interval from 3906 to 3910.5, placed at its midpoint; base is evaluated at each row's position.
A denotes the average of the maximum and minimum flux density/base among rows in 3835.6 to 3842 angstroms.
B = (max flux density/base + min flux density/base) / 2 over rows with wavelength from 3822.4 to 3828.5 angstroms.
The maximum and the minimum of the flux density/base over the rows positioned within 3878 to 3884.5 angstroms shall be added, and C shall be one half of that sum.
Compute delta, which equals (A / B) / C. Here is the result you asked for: 0.71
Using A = 0.90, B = 1.17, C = 1.08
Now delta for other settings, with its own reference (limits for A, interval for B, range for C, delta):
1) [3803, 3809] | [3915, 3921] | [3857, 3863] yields 1.49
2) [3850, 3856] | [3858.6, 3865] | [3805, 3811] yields 0.63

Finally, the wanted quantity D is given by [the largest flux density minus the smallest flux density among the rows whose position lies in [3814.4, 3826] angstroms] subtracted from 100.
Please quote 97.3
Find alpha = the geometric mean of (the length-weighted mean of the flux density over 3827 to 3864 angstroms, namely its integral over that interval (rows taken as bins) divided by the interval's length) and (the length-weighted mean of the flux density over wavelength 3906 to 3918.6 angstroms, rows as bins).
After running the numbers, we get 8.82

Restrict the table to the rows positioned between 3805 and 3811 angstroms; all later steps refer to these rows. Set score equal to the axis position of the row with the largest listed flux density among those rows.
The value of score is 3810.49 angstroms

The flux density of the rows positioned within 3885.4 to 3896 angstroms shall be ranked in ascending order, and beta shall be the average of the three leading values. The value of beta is 5.6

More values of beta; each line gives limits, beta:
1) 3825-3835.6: 3.9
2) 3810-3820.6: 7.6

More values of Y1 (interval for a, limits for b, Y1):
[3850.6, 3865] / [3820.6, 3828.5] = 0.01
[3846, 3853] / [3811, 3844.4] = 0.08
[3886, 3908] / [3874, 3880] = -0.26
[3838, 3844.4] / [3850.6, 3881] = -0.09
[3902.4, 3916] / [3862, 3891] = -0.12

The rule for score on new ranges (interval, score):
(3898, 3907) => 3899.25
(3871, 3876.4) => 3875.08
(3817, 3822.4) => 3817.51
